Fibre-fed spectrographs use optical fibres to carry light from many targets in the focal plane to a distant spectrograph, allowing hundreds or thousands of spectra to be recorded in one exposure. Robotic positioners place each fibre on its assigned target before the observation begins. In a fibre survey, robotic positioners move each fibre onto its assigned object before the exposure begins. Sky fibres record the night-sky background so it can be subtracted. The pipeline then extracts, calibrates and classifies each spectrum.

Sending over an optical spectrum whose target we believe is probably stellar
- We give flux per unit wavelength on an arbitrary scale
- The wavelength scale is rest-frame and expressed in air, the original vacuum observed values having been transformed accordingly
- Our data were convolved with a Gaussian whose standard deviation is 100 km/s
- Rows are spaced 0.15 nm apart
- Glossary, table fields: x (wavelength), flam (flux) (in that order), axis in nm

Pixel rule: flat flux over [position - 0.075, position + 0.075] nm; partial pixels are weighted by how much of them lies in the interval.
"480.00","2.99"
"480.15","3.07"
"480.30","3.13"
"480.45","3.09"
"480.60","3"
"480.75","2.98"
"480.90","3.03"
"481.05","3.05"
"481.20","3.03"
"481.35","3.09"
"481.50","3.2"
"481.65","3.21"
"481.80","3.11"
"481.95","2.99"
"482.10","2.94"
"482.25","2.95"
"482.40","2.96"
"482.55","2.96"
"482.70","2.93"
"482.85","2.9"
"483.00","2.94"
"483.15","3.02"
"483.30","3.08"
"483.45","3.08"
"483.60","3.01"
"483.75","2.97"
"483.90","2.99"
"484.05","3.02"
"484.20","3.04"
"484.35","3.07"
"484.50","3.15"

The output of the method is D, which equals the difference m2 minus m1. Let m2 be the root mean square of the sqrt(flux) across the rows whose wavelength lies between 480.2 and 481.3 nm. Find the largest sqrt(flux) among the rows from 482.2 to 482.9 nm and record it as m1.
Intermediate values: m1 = 1.72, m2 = 1.74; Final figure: 0.02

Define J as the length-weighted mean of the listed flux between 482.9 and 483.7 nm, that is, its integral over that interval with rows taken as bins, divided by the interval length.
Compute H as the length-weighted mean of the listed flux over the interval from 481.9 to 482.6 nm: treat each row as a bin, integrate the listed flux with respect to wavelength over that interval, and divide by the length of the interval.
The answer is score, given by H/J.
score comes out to 0.98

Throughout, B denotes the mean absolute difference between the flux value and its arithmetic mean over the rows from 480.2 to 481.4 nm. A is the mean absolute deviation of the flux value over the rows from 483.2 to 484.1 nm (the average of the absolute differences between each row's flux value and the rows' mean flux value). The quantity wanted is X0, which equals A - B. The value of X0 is 0.00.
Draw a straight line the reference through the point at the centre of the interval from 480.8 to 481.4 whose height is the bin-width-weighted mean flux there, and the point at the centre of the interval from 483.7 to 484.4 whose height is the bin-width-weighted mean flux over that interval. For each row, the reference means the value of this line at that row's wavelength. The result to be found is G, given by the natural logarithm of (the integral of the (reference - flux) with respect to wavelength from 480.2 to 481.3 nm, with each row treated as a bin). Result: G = -5.8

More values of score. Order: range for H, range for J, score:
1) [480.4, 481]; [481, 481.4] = 0.99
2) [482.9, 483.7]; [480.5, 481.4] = 1.00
